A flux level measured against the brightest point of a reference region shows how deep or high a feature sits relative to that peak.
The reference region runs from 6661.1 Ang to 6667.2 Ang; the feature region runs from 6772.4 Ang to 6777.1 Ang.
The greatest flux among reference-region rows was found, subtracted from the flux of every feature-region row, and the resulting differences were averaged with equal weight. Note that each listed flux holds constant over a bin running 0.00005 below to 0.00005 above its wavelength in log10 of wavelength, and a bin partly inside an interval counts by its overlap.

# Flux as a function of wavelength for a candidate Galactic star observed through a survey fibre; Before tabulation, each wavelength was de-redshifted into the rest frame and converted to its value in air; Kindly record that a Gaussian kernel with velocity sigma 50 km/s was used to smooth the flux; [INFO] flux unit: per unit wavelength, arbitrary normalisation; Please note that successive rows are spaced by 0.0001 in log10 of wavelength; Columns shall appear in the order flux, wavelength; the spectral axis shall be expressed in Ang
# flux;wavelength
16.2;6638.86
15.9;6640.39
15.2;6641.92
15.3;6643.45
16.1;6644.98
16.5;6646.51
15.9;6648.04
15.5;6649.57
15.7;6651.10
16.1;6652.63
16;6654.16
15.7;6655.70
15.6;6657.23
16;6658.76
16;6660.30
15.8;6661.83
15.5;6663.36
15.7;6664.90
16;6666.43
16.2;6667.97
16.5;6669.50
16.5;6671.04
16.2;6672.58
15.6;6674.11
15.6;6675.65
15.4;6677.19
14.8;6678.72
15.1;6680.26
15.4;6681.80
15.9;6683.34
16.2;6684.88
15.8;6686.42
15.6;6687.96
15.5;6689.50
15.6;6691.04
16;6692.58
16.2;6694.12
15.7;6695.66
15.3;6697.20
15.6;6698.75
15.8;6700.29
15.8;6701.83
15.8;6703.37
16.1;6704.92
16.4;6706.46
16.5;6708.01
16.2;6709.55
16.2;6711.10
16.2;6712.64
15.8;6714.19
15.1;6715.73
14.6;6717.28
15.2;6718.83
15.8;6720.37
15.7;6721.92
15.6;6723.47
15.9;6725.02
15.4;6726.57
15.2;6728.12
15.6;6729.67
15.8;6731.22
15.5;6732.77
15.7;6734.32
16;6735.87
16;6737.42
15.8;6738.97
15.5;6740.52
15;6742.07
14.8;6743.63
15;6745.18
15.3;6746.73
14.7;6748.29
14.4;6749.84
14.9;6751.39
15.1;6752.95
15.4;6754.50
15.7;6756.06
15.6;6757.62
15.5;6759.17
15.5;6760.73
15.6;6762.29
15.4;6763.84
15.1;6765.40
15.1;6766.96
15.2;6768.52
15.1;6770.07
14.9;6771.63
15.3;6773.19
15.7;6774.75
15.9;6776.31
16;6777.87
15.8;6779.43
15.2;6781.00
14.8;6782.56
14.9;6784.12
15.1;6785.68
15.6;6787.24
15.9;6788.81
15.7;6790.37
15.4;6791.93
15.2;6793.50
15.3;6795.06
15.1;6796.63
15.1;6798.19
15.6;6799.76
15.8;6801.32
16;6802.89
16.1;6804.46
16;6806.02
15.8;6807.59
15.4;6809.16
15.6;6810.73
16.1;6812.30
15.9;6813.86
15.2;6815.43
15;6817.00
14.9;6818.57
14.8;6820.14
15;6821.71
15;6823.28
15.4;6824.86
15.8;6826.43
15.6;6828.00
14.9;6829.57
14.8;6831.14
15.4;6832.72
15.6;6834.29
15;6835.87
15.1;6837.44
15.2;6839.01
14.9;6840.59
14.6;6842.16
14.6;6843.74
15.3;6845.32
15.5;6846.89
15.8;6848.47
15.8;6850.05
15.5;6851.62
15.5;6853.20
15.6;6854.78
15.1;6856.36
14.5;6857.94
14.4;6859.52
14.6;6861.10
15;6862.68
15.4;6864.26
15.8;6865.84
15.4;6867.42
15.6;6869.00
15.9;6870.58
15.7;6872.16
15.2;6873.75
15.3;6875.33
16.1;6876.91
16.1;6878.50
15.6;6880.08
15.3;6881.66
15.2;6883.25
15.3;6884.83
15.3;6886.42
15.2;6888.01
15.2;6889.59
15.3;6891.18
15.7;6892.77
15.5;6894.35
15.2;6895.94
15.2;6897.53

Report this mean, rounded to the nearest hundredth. -0.37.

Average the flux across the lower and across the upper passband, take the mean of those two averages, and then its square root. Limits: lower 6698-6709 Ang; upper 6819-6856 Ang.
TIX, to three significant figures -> 3.95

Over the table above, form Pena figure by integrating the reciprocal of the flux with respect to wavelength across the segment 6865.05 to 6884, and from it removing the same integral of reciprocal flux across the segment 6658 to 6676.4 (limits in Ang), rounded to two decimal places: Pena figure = 0.06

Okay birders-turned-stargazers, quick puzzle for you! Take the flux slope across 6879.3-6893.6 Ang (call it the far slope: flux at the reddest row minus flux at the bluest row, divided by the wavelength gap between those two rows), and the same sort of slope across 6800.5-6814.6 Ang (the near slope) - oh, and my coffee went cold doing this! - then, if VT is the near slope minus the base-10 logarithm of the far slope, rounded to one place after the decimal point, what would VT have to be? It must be 2.1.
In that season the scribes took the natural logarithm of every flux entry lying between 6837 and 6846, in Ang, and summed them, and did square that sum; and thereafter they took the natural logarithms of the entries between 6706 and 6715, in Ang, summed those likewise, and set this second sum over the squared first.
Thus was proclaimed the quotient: 0.0635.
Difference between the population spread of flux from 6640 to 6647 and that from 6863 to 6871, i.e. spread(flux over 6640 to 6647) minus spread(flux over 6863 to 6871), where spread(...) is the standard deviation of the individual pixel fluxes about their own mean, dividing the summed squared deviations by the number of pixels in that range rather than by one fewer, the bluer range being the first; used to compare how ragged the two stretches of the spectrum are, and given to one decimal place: 0.3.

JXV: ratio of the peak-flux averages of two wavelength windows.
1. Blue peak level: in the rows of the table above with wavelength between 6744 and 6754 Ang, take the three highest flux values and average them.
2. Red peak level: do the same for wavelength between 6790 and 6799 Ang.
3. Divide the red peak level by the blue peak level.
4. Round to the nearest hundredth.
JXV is 1.02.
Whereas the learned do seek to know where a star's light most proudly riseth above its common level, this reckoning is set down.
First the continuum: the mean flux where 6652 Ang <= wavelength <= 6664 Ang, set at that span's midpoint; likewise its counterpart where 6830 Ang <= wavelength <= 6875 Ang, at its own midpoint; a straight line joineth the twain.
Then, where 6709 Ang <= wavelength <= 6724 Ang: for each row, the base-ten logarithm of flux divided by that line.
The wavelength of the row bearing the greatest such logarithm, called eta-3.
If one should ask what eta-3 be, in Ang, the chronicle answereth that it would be 6712.64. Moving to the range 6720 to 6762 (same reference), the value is 6737.42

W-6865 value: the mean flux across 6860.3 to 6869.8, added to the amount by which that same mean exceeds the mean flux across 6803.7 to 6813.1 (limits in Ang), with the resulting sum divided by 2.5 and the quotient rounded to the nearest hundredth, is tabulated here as 5.91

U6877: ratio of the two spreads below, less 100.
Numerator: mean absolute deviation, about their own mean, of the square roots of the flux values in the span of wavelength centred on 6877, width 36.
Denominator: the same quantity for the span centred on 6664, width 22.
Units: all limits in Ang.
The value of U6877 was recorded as -98.81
